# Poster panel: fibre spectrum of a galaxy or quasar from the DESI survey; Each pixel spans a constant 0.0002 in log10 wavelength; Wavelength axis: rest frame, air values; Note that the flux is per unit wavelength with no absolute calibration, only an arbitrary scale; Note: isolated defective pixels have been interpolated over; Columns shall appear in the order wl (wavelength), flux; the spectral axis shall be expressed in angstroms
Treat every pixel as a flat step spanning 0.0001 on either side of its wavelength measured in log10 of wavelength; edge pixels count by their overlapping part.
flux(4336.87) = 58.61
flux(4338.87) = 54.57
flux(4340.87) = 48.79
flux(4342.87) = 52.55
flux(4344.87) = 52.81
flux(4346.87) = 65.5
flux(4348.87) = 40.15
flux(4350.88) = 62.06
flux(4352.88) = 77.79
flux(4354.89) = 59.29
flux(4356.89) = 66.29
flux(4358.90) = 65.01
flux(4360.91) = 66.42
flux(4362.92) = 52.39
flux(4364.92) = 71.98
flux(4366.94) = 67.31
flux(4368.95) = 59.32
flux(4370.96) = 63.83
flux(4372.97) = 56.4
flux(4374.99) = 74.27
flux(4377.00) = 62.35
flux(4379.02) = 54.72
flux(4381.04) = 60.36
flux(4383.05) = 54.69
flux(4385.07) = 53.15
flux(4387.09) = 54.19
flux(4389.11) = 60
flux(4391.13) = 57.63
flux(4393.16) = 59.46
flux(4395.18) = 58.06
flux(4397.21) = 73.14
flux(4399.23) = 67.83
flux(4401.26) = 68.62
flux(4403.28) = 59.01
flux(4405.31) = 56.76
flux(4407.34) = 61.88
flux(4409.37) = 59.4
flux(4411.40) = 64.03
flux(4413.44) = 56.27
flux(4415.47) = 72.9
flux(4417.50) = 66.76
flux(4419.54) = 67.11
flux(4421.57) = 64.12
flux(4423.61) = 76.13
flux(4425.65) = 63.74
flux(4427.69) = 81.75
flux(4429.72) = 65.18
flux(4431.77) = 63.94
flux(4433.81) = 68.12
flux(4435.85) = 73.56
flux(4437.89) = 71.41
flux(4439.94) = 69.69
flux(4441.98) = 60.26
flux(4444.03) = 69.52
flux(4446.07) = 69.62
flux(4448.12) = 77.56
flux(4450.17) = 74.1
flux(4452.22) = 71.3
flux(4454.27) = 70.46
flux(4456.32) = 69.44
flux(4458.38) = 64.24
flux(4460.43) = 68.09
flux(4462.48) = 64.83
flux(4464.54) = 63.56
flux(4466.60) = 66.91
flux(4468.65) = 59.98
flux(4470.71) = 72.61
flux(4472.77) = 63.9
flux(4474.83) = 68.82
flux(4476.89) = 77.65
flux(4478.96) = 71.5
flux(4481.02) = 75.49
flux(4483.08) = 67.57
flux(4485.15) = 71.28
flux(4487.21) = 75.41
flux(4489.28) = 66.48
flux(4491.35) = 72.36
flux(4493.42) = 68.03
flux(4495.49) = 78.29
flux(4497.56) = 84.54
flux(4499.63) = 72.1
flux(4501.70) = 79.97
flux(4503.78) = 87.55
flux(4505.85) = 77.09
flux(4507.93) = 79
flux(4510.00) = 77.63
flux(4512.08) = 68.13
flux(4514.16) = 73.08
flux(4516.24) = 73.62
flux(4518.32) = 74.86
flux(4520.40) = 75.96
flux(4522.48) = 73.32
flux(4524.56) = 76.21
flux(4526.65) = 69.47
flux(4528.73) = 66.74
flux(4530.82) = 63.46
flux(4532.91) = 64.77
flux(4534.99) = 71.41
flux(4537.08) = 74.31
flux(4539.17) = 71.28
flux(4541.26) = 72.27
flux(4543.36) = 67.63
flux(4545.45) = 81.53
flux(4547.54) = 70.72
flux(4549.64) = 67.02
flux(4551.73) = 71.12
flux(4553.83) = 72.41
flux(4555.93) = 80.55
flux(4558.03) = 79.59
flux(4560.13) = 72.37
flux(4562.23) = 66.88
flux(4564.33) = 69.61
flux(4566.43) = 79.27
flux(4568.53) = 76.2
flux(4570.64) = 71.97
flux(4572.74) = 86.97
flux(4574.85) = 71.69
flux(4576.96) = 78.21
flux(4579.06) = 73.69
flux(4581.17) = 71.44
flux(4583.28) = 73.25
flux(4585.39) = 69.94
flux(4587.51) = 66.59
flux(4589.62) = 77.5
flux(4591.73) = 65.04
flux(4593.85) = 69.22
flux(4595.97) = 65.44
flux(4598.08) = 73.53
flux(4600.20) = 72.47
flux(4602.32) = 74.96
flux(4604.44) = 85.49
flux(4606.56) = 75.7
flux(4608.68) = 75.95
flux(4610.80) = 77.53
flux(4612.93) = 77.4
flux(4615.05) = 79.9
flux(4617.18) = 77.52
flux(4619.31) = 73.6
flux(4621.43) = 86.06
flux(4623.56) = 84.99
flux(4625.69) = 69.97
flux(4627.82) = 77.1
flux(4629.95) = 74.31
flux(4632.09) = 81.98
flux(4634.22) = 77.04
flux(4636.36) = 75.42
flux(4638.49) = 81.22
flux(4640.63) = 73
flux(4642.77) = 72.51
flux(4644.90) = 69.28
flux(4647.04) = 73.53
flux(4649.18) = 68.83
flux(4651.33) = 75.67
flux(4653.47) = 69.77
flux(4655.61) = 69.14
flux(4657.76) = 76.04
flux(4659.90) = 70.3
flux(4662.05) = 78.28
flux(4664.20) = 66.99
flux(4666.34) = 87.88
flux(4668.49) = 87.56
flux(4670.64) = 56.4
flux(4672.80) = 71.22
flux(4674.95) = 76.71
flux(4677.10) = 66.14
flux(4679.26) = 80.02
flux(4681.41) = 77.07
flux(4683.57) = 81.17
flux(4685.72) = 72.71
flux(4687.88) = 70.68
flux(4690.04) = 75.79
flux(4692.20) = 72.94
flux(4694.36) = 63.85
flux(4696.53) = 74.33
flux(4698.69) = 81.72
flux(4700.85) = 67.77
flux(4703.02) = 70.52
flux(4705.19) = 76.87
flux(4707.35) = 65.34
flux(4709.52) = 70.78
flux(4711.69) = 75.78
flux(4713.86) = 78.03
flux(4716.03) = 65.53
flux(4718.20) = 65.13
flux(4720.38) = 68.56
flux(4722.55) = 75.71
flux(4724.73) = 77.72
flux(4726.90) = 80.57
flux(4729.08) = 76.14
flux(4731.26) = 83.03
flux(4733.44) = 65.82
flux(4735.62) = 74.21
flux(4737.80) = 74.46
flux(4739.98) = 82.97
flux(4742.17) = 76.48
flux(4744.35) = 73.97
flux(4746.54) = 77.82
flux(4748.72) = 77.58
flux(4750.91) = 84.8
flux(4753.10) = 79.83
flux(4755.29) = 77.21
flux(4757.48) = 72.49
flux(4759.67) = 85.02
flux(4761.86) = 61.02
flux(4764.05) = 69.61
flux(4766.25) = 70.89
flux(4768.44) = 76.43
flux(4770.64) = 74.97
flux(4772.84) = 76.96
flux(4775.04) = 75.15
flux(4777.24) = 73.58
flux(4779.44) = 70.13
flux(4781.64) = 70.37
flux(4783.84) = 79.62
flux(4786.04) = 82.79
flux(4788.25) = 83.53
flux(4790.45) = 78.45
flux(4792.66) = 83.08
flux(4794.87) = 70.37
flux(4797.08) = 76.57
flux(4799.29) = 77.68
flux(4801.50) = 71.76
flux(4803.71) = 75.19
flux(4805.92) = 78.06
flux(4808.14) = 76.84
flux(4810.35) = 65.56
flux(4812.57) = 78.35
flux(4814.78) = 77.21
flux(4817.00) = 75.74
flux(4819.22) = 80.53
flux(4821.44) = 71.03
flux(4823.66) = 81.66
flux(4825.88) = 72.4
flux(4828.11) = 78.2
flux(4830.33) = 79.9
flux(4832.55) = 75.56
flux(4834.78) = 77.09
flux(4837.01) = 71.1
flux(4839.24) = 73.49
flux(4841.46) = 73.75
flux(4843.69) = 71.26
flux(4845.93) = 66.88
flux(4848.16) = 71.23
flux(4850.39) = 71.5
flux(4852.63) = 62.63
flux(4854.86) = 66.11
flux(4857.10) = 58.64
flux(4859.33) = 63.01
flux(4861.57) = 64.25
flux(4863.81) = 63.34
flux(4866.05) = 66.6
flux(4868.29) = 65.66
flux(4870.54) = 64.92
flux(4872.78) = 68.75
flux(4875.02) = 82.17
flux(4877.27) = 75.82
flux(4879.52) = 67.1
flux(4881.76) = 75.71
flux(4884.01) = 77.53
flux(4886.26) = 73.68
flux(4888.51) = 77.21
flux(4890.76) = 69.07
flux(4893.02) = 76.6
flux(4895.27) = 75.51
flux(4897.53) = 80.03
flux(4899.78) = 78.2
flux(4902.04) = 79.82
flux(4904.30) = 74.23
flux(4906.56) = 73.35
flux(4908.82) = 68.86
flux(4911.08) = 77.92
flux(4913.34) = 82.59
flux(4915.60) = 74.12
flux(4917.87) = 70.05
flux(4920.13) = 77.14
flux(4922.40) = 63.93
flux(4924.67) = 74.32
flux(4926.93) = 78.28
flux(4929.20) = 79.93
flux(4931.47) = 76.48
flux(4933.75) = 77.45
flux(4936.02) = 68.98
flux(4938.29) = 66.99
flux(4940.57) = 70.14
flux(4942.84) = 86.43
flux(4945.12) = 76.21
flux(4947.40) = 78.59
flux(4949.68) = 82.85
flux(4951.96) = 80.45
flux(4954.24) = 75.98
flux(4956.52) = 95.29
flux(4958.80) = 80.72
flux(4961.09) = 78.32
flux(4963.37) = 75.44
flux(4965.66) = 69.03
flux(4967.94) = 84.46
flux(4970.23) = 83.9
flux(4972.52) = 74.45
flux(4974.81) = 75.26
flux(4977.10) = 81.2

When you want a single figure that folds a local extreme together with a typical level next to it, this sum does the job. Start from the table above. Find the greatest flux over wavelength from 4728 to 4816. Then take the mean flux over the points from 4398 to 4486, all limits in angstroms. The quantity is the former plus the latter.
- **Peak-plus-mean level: 153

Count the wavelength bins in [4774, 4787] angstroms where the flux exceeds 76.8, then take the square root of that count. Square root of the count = 1.4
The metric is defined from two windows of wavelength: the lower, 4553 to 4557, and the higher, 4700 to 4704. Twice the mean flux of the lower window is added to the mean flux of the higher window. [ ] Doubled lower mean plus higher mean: 222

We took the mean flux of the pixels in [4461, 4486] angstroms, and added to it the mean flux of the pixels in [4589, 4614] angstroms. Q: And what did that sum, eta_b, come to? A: 143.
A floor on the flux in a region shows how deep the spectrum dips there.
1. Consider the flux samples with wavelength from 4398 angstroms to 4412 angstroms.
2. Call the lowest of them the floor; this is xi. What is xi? 56.76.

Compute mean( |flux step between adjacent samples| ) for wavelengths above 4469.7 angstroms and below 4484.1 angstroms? 6.75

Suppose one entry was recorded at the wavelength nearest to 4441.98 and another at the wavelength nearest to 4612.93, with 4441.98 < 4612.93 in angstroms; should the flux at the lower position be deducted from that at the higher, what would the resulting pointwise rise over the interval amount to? 17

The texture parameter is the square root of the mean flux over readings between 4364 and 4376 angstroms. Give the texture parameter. 8.09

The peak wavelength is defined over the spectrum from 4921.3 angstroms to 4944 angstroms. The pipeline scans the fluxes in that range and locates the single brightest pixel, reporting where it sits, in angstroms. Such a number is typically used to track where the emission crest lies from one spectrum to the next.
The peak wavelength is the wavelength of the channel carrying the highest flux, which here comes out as 4942.84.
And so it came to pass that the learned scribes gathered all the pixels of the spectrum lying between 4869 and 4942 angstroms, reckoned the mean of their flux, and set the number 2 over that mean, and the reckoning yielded 0.027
